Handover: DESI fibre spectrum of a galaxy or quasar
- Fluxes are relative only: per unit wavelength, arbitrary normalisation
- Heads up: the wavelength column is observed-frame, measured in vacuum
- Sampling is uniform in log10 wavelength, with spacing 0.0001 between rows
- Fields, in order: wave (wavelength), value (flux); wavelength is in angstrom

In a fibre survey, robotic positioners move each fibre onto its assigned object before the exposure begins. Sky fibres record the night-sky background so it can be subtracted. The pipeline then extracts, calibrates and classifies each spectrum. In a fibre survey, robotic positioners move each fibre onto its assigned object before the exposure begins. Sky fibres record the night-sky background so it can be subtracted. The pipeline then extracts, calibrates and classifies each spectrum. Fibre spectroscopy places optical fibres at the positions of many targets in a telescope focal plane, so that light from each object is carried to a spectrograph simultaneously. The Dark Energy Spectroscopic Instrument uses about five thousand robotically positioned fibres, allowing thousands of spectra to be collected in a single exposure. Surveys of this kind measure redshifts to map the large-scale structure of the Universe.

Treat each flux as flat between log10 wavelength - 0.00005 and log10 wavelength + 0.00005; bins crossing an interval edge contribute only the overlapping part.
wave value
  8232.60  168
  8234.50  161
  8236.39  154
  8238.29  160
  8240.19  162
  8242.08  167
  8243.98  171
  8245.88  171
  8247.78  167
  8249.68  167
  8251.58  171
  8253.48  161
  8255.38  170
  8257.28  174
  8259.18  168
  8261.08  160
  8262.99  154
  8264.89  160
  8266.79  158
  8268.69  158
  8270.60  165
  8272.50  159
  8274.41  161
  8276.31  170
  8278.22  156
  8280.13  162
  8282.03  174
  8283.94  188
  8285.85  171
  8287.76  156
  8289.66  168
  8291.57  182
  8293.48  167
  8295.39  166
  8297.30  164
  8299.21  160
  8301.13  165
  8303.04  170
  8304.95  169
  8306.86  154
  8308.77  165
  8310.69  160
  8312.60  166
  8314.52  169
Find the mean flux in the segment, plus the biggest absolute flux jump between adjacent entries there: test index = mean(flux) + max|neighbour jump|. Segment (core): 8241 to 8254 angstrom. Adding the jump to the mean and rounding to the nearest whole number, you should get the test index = 178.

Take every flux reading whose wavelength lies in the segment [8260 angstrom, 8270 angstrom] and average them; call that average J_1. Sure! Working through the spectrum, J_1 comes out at 158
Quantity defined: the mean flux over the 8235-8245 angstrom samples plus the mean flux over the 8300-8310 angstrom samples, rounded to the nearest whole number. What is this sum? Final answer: 327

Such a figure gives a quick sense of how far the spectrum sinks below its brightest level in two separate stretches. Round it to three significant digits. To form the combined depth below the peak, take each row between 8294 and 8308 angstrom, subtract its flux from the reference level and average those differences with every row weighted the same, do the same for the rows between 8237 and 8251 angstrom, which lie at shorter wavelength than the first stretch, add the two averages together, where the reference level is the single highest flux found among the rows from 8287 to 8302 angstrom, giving 33.6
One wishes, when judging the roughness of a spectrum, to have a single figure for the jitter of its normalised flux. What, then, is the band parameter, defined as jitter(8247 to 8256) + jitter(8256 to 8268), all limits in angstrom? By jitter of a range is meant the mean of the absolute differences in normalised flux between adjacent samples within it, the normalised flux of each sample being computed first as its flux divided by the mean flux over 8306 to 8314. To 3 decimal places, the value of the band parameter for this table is 0.070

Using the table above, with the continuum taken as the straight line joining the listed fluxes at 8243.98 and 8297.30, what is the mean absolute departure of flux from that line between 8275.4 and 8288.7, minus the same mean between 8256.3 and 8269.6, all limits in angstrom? 1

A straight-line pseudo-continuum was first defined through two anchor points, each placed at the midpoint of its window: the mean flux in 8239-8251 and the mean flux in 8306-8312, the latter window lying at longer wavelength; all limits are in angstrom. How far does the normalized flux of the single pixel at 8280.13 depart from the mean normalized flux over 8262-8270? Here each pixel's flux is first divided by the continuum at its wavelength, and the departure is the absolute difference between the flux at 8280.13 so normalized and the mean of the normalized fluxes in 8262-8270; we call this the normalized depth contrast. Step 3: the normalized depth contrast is 0.04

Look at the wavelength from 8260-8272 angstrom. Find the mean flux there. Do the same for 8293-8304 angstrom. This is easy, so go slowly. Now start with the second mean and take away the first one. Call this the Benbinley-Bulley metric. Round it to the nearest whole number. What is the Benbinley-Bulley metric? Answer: 6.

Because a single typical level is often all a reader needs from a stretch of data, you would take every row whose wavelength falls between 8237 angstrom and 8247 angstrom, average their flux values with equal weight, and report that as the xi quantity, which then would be 166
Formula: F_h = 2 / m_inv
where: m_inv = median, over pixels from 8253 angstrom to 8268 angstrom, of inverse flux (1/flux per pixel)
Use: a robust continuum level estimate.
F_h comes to 321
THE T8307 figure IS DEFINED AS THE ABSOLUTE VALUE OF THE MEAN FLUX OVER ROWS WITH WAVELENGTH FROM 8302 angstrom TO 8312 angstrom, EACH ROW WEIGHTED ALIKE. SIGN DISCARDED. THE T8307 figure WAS 164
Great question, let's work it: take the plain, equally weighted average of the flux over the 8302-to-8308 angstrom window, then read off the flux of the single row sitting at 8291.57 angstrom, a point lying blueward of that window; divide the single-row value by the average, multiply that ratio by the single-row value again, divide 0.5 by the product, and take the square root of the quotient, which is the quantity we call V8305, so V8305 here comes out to 0.050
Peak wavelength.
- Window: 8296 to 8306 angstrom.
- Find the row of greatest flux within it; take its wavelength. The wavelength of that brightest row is 8303.04 angstrom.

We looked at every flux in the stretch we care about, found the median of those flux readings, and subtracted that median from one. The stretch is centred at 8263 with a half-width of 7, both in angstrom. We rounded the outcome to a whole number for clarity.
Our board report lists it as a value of -159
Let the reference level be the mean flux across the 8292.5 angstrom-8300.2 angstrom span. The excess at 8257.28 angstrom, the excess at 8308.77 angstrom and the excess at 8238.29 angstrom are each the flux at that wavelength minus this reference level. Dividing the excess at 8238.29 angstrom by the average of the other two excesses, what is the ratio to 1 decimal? -0.8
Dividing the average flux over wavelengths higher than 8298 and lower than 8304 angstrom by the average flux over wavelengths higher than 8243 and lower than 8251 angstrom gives 0.98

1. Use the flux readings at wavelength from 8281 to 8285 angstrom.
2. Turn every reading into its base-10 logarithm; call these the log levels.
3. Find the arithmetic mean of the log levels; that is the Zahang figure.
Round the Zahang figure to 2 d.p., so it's 2.26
